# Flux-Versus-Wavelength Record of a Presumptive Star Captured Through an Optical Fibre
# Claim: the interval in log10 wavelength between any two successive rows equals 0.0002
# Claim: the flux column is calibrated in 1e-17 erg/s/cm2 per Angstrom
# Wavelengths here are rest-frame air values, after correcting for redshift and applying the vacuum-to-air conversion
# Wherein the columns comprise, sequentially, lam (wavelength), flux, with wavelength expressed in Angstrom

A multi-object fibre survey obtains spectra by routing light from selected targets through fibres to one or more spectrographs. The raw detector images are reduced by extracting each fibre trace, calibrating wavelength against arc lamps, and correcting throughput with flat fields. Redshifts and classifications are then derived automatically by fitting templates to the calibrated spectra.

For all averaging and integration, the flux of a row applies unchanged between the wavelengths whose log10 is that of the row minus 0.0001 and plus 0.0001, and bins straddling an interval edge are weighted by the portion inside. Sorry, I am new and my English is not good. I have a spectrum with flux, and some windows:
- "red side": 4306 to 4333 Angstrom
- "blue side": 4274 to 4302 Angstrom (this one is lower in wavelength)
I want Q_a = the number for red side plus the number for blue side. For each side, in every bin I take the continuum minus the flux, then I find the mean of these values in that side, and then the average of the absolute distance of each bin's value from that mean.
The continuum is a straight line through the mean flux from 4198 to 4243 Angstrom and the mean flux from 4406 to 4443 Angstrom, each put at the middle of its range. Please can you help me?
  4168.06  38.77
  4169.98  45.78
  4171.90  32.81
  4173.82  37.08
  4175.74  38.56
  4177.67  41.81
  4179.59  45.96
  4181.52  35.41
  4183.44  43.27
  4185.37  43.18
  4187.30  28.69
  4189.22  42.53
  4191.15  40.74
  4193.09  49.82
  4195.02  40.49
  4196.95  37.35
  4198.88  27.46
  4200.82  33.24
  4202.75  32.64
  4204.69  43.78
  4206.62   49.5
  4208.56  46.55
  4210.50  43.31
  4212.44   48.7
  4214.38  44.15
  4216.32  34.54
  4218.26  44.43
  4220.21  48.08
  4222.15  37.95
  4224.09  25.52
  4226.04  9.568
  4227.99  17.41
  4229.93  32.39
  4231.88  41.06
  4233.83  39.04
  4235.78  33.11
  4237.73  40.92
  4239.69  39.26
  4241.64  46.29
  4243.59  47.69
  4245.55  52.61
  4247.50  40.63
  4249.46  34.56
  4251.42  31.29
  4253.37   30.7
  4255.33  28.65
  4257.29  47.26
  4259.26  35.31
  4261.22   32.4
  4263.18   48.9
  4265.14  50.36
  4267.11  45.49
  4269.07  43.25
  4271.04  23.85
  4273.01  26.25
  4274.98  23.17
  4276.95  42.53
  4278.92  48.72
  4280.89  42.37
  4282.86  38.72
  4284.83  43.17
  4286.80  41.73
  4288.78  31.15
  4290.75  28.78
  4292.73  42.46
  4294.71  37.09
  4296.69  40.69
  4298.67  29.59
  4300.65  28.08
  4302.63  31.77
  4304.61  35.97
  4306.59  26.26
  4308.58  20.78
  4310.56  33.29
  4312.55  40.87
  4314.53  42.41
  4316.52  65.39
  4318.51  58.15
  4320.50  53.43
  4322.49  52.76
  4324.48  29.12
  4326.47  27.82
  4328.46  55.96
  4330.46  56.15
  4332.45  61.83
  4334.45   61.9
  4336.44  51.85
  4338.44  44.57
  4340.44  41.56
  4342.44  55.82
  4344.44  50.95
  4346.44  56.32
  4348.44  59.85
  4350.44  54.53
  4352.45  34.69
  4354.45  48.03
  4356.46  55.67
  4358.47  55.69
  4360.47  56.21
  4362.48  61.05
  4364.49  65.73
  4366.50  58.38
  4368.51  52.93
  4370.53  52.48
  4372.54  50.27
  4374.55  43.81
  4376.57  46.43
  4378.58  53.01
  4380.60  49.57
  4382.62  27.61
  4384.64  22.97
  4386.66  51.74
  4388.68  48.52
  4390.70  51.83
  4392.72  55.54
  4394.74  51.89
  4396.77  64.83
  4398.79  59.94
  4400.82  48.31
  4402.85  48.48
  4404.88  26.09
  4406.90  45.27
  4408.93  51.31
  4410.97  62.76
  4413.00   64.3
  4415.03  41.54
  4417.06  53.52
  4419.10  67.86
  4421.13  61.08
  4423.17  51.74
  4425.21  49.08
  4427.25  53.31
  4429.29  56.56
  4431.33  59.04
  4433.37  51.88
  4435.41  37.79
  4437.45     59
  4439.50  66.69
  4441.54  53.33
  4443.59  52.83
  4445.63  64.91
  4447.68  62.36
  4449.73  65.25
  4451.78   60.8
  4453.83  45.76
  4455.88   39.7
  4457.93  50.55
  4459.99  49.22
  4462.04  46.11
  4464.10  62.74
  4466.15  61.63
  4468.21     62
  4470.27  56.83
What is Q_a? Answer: 19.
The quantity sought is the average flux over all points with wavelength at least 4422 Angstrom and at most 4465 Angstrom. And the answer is 54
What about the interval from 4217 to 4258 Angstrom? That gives 37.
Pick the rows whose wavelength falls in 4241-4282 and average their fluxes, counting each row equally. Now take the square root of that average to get 6.3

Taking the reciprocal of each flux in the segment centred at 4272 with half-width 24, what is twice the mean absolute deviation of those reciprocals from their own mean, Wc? 0.011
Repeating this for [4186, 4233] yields 0.020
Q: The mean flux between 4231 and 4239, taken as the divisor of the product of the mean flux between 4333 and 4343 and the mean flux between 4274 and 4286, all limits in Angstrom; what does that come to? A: 53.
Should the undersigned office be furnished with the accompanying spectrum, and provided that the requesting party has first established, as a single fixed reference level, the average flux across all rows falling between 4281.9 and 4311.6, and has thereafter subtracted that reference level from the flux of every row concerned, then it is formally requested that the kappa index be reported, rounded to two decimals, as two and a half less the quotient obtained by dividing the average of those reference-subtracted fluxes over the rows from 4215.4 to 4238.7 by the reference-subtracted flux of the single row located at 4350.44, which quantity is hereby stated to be 2.51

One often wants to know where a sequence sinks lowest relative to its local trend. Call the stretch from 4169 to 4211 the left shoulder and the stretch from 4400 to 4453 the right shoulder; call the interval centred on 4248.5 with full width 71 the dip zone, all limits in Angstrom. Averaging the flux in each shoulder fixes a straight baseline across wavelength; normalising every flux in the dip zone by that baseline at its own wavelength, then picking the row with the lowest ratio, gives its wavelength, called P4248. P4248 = 4226.04 Angstrom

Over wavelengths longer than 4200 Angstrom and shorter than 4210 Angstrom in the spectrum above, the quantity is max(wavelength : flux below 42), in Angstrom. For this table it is 4202.75 Angstrom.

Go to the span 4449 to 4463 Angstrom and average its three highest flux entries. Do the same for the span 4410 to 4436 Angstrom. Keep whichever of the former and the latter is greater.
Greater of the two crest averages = 65.0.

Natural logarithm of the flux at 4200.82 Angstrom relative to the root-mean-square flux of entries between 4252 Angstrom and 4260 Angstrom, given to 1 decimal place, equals -0.1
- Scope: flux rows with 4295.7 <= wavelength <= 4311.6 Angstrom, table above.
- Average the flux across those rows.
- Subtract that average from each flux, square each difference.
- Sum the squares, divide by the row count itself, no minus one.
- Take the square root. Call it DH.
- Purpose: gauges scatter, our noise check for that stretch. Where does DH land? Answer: 5.7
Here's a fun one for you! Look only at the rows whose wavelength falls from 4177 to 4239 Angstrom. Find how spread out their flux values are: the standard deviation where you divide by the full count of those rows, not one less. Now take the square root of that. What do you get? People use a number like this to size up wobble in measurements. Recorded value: 3.0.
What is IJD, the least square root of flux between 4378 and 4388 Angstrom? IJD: 4.8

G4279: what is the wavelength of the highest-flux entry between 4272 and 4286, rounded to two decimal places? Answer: 4278.92 Angstrom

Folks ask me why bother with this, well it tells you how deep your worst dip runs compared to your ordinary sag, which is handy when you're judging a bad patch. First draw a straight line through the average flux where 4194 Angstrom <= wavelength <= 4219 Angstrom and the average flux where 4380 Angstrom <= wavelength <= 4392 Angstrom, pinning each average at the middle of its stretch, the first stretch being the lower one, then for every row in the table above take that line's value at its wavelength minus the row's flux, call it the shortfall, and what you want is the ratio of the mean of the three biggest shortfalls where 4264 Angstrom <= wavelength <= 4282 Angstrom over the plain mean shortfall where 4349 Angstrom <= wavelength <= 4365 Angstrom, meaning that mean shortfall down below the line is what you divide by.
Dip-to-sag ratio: -1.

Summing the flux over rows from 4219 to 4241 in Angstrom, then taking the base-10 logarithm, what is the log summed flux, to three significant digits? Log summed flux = 2.56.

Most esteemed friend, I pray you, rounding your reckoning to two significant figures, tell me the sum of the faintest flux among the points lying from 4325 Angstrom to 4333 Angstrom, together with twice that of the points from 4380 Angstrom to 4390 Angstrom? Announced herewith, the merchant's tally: 74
